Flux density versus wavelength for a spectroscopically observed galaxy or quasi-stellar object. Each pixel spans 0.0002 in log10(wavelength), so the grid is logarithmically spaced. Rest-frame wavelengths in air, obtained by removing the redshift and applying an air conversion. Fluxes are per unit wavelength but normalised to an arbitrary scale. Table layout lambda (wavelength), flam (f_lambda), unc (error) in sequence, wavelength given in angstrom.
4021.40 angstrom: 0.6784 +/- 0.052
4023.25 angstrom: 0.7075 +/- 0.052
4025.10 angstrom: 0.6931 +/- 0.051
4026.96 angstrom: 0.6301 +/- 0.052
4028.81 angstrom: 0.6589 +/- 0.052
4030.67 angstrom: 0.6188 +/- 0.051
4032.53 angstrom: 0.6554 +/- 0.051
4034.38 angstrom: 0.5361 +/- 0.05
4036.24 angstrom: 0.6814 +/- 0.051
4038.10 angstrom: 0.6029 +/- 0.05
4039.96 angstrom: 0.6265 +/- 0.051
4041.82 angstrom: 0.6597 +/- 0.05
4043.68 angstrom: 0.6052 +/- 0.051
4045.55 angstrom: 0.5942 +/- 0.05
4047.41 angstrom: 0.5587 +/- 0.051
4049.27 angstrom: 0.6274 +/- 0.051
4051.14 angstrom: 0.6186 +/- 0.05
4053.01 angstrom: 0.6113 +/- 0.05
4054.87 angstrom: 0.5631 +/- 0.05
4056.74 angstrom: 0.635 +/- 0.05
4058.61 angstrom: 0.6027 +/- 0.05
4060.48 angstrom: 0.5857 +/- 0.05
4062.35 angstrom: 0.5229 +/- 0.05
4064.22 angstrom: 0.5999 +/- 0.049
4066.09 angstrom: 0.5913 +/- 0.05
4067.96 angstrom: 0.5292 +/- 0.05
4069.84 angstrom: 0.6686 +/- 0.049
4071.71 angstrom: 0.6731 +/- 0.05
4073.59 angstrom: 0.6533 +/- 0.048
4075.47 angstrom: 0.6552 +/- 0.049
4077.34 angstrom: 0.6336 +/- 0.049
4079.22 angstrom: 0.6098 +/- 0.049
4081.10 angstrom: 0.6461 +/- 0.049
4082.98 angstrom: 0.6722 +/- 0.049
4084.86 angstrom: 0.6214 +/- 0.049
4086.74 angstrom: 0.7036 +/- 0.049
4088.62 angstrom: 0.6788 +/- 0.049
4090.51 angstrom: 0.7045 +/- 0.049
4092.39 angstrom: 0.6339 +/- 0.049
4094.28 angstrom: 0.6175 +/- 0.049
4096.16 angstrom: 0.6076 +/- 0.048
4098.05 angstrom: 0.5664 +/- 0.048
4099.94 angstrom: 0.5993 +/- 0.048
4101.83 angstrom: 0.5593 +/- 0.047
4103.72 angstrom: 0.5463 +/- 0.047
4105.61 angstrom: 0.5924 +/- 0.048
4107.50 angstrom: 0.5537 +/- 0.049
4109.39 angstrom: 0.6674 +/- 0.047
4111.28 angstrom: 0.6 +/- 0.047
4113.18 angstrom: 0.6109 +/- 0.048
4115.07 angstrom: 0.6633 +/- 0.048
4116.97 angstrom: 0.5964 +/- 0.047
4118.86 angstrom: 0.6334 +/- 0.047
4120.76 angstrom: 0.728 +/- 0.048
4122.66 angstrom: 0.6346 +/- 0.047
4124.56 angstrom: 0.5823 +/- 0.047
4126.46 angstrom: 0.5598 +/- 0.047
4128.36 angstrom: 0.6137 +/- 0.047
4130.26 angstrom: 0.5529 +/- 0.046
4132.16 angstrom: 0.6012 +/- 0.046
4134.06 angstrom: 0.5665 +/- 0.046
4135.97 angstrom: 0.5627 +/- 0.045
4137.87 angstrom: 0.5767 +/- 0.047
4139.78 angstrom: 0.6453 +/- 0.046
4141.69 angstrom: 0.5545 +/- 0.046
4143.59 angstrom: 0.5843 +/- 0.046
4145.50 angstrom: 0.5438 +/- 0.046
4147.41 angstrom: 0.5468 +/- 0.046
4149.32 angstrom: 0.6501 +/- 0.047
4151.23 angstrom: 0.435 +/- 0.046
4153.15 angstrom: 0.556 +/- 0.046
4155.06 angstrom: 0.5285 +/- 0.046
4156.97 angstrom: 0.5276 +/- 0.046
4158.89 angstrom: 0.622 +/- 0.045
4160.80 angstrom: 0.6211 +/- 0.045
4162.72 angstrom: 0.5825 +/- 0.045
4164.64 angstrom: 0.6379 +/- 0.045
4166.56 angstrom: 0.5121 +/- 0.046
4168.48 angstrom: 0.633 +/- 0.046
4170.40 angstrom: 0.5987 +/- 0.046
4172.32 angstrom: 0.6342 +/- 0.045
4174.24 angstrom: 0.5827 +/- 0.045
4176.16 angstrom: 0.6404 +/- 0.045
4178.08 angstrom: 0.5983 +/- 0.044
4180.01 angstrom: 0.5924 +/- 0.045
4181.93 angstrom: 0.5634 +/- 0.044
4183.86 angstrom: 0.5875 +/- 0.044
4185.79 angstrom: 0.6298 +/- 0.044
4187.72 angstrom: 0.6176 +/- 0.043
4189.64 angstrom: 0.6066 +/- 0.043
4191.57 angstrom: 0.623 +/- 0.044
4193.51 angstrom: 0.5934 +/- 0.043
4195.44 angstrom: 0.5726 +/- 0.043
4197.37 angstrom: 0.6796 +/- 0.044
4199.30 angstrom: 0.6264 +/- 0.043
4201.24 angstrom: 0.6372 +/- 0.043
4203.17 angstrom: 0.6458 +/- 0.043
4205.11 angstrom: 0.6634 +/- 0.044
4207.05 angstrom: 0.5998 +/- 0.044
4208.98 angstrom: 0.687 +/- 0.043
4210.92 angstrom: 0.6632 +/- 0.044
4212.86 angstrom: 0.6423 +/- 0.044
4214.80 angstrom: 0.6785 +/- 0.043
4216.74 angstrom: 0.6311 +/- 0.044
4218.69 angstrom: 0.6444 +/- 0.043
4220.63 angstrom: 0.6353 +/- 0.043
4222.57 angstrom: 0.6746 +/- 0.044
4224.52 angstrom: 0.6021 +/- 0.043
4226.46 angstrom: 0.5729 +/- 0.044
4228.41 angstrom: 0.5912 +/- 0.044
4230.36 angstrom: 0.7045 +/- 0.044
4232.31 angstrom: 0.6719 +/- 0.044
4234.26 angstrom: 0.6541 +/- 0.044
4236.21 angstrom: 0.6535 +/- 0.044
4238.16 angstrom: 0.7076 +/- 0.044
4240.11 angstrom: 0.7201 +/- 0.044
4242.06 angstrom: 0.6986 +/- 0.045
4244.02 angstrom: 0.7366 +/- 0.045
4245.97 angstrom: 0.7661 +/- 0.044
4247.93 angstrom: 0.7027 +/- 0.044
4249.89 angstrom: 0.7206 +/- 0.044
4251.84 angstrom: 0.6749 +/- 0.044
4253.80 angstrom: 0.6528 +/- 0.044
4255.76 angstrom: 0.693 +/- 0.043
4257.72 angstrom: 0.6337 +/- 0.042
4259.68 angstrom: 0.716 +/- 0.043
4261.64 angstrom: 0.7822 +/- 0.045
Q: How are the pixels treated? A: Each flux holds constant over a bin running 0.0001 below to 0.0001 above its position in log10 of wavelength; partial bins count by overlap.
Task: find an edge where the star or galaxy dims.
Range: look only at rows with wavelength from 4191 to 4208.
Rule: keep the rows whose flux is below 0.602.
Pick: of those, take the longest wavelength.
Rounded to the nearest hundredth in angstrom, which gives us 4207.05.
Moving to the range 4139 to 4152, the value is 4151.23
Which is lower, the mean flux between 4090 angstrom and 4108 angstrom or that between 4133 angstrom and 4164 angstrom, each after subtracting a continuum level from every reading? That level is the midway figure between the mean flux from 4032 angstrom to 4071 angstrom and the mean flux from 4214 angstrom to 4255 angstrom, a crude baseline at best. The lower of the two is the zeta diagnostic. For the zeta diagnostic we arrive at -0.068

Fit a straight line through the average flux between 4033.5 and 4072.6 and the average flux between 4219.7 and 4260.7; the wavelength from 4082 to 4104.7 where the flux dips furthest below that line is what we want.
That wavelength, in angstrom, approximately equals 4103.72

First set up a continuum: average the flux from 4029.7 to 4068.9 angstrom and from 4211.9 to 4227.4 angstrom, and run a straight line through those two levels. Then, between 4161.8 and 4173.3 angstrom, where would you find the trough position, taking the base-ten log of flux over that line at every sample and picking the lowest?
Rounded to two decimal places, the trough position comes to 4166.56 angstrom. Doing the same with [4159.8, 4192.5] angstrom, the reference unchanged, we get 4166.56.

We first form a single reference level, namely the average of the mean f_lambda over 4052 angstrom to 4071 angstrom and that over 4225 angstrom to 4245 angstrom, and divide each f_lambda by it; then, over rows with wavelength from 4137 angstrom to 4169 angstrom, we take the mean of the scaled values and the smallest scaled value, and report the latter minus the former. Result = -0.22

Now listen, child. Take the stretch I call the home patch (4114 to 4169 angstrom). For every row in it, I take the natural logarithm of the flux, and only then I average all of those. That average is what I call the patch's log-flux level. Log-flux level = -0.536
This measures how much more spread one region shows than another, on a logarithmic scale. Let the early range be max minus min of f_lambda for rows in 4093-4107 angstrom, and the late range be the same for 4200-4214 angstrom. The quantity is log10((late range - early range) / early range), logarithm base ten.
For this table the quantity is -0.65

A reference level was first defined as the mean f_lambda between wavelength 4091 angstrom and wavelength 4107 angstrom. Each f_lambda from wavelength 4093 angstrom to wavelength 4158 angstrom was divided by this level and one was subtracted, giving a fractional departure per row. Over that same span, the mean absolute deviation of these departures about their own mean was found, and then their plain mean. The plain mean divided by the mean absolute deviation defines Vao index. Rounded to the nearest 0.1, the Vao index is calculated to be -0.1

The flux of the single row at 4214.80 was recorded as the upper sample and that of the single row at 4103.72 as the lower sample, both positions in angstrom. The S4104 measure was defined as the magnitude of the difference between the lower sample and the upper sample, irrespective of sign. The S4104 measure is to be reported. 0.132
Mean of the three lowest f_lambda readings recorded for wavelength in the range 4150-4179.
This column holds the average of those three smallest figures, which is 0.49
